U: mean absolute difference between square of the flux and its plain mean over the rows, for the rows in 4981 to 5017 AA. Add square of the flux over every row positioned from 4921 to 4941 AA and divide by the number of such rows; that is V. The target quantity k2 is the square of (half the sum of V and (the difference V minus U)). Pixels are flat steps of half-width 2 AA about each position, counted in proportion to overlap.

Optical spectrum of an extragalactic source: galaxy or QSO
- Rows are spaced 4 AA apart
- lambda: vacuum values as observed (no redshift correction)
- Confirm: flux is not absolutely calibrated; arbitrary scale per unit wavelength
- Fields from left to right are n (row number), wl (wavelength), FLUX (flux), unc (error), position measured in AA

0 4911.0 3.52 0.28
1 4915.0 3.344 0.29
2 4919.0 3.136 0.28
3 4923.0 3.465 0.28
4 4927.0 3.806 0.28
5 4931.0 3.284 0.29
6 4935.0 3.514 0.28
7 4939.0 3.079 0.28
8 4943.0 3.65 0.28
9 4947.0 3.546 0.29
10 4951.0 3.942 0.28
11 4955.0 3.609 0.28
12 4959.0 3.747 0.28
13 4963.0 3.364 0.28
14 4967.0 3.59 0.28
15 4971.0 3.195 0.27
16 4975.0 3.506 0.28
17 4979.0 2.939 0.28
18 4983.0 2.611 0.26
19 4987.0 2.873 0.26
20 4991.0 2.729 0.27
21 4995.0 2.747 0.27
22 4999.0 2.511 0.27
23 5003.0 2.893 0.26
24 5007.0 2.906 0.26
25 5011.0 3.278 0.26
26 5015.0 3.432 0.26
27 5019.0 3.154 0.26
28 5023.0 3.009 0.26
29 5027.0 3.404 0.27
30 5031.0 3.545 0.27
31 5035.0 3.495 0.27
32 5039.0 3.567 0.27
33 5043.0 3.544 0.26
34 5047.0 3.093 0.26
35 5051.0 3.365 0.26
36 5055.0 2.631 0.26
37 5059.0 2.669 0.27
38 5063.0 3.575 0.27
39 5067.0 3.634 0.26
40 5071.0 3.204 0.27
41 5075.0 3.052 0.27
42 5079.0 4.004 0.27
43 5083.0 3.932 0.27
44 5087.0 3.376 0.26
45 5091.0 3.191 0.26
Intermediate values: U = 1.27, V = 11.8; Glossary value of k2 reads 125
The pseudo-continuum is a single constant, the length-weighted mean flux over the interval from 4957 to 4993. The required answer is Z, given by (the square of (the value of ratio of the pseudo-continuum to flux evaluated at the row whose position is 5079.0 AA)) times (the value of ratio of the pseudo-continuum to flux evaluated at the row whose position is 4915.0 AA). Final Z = 0.60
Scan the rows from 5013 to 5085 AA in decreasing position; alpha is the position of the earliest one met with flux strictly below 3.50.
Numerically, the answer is 5075.0 AA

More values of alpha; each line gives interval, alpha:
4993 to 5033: 5027.0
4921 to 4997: 4995.0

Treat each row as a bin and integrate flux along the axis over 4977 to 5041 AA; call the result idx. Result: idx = 196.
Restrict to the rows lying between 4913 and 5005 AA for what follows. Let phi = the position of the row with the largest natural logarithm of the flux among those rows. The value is 4951.0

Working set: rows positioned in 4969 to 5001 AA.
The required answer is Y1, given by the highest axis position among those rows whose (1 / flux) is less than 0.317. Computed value 4975.0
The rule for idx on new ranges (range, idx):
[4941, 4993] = 173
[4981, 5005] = 65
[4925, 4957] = 114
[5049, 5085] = 120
